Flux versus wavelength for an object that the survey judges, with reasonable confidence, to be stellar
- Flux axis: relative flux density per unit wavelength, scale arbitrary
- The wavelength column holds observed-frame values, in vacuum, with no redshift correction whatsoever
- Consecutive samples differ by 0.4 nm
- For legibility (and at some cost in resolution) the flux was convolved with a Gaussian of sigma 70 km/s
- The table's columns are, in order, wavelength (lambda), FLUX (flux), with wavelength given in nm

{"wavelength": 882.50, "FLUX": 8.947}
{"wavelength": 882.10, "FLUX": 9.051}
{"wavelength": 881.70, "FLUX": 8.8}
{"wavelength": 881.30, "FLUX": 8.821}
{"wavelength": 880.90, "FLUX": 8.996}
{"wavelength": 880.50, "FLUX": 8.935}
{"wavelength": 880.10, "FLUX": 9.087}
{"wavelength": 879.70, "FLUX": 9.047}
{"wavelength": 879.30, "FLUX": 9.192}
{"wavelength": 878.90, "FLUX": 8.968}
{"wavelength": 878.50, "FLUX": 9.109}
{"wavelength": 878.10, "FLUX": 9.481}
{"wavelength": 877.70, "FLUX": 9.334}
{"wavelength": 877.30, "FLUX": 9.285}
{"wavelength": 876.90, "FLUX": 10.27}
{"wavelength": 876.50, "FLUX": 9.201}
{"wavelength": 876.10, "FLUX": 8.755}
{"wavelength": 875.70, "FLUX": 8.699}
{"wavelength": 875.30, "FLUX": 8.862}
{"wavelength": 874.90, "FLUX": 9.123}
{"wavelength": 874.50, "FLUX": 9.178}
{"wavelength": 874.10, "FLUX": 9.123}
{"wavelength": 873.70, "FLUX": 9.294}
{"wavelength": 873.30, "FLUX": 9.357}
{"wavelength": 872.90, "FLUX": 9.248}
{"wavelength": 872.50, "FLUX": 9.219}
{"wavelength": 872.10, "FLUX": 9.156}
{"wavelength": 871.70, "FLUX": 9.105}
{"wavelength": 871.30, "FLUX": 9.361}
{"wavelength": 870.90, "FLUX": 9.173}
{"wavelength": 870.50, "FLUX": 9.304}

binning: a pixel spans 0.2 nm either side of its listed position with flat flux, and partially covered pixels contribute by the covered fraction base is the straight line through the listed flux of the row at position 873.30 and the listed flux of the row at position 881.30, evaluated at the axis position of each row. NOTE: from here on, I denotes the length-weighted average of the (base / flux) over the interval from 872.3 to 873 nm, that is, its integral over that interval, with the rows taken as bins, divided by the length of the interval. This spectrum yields 1.02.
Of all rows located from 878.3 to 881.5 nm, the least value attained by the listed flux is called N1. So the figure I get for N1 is 8.821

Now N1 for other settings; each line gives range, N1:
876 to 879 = 8.755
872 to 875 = 9.123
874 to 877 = 8.699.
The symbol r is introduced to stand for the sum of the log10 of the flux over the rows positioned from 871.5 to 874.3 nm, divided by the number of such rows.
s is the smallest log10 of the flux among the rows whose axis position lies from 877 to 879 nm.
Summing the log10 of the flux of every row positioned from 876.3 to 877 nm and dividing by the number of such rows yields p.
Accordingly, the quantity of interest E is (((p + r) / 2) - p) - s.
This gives -0.964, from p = 0.988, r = 0.964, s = 0.953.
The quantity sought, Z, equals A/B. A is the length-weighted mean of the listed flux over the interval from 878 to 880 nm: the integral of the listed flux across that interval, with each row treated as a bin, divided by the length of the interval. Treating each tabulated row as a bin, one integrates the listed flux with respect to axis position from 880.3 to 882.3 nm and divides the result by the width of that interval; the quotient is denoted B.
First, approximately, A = 9.14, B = 8.9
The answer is 1.025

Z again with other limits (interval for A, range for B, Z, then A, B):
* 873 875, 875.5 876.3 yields 1.057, 9.22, 8.7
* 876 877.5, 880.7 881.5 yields 1.057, 9.42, 8.9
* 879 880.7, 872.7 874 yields 0.976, 9.06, 9.3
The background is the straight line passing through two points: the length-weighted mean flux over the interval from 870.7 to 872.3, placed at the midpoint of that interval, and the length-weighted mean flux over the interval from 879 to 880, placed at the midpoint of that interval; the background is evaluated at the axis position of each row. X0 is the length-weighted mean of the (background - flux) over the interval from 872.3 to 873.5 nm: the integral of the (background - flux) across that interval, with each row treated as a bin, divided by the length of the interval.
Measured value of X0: -0.093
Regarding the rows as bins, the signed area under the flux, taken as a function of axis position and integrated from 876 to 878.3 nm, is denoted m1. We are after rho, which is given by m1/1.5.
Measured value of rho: 14.4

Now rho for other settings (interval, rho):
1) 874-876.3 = 13.7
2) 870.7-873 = 14.1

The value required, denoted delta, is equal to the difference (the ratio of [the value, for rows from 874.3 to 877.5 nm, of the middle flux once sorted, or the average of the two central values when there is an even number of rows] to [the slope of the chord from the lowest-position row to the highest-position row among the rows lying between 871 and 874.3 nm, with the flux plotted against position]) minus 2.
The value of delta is -110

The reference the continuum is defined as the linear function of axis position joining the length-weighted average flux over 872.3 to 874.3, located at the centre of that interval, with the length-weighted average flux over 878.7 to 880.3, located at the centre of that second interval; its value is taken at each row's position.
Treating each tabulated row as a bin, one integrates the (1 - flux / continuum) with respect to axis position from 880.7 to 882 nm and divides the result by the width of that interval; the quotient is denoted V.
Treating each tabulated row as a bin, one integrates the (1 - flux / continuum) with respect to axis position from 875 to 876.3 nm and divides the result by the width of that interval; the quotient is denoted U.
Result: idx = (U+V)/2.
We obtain 0.028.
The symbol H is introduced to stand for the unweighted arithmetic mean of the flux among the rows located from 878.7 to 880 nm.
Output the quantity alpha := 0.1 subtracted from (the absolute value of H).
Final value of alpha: 8.97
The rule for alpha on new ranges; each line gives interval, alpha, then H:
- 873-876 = 8.99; 9.09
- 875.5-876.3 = 8.63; 8.73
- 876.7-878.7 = 9.40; 9.50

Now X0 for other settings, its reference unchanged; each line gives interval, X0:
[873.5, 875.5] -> 0.046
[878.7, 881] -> 0.057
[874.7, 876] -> 0.268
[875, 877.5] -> -0.036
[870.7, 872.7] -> -0.006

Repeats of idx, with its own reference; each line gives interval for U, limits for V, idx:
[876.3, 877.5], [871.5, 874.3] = -0.022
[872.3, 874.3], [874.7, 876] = 0.017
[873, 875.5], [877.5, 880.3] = -0.001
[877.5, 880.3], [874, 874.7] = -0.001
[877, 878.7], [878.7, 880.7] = -0.012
